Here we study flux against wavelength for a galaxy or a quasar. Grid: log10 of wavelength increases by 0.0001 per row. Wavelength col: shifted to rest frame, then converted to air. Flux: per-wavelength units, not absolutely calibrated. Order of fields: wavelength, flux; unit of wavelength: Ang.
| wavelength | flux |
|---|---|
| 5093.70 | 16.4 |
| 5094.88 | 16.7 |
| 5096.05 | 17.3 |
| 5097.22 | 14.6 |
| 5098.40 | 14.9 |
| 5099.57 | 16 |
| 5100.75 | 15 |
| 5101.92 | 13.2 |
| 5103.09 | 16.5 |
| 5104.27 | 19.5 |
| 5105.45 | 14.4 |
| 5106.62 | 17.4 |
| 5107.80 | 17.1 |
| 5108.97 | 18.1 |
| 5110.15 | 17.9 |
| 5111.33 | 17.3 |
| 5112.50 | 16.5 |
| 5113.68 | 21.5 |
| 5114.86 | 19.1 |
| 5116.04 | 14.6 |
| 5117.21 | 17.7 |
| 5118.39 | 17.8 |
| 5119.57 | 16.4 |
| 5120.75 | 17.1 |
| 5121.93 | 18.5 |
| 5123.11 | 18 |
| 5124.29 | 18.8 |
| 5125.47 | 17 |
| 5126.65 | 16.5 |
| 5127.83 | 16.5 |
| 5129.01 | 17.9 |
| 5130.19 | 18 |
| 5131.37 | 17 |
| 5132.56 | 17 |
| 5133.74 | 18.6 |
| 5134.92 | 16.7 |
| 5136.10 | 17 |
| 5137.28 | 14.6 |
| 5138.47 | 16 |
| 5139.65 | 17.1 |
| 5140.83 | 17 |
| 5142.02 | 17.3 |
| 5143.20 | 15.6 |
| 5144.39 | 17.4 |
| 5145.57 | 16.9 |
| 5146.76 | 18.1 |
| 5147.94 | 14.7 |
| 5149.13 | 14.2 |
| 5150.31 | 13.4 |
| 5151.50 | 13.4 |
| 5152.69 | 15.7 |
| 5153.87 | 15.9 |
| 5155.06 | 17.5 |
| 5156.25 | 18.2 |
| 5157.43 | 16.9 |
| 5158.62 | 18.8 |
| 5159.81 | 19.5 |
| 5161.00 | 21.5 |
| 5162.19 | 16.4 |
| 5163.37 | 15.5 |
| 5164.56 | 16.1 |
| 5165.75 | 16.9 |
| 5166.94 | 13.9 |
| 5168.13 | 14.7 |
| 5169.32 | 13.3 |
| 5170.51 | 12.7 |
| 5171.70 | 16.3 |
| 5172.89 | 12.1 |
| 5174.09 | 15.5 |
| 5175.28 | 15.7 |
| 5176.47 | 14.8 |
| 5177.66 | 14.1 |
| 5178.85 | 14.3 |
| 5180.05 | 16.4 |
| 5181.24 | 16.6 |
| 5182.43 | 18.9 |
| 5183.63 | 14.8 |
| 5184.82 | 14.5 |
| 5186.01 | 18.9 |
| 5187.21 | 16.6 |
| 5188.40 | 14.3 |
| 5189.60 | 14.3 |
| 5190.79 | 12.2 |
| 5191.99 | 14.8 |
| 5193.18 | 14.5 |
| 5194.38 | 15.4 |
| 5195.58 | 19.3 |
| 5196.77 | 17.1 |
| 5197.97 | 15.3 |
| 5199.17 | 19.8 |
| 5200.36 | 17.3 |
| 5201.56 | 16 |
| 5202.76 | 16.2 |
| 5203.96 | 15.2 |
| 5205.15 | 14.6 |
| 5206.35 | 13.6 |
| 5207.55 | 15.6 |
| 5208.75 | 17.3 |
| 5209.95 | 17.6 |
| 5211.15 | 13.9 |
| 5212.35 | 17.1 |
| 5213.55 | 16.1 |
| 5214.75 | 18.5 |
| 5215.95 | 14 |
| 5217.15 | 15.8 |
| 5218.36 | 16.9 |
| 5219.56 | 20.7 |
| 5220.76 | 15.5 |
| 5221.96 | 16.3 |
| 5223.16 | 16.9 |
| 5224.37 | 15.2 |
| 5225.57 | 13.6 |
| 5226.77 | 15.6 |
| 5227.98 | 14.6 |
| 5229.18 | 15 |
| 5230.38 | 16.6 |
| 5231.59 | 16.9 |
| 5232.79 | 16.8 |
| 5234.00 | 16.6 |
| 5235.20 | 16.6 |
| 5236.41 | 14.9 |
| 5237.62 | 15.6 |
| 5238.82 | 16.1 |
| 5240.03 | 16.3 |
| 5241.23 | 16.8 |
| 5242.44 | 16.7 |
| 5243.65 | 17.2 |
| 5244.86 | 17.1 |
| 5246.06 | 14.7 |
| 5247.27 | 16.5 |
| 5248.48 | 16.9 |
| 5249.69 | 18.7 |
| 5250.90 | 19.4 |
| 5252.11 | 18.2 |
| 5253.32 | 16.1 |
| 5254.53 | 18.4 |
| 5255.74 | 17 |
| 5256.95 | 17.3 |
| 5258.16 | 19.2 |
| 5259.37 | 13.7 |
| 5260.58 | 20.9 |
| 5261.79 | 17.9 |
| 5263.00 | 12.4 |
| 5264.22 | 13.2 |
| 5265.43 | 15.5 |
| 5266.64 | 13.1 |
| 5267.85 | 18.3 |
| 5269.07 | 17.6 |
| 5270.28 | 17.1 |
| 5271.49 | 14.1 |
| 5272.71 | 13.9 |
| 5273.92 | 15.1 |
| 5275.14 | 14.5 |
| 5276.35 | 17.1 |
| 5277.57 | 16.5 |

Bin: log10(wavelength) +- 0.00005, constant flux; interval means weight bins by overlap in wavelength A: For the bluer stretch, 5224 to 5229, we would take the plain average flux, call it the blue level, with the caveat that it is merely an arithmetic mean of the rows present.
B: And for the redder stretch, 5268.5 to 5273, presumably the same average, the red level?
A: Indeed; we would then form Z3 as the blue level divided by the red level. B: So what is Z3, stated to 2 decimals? 0.94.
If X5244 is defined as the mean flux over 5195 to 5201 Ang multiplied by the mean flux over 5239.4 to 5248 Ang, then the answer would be 293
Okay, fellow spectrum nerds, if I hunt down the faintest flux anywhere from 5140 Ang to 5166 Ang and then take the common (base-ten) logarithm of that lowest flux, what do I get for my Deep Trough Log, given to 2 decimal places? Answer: 1.13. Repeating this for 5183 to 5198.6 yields 1.09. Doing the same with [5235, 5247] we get 1.17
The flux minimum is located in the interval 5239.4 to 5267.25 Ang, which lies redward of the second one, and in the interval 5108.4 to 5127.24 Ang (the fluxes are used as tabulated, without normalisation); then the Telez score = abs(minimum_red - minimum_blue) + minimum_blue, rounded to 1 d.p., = 16.8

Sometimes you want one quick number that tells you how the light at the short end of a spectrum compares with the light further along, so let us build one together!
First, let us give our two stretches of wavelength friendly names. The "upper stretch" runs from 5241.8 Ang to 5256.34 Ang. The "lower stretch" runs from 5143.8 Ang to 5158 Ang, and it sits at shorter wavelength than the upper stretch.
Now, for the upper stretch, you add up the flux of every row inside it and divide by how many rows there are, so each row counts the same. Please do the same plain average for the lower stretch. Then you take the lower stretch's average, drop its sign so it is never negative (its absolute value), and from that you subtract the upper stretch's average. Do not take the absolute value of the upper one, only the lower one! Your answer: -1.2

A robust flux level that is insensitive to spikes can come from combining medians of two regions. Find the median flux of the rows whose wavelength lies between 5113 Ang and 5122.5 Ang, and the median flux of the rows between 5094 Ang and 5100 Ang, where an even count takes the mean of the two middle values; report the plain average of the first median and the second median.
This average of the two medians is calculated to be 16.9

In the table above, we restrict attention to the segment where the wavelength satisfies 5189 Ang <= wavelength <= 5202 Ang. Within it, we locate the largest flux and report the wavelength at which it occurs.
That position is 5199.17 Ang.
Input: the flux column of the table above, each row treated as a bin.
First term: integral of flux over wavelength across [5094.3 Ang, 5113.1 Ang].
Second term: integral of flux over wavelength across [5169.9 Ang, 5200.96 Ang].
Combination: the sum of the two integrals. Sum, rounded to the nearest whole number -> 794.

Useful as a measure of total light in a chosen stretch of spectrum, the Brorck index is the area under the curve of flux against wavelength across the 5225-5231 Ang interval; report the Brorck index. 91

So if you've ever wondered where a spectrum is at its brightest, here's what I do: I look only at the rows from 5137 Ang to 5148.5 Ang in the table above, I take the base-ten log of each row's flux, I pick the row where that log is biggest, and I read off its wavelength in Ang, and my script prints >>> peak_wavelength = 5146.76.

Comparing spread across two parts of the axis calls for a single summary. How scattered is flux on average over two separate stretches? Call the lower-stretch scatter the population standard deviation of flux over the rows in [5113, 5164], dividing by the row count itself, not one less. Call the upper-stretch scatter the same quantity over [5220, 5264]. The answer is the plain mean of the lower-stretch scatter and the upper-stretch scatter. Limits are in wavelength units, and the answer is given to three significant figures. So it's 1.70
